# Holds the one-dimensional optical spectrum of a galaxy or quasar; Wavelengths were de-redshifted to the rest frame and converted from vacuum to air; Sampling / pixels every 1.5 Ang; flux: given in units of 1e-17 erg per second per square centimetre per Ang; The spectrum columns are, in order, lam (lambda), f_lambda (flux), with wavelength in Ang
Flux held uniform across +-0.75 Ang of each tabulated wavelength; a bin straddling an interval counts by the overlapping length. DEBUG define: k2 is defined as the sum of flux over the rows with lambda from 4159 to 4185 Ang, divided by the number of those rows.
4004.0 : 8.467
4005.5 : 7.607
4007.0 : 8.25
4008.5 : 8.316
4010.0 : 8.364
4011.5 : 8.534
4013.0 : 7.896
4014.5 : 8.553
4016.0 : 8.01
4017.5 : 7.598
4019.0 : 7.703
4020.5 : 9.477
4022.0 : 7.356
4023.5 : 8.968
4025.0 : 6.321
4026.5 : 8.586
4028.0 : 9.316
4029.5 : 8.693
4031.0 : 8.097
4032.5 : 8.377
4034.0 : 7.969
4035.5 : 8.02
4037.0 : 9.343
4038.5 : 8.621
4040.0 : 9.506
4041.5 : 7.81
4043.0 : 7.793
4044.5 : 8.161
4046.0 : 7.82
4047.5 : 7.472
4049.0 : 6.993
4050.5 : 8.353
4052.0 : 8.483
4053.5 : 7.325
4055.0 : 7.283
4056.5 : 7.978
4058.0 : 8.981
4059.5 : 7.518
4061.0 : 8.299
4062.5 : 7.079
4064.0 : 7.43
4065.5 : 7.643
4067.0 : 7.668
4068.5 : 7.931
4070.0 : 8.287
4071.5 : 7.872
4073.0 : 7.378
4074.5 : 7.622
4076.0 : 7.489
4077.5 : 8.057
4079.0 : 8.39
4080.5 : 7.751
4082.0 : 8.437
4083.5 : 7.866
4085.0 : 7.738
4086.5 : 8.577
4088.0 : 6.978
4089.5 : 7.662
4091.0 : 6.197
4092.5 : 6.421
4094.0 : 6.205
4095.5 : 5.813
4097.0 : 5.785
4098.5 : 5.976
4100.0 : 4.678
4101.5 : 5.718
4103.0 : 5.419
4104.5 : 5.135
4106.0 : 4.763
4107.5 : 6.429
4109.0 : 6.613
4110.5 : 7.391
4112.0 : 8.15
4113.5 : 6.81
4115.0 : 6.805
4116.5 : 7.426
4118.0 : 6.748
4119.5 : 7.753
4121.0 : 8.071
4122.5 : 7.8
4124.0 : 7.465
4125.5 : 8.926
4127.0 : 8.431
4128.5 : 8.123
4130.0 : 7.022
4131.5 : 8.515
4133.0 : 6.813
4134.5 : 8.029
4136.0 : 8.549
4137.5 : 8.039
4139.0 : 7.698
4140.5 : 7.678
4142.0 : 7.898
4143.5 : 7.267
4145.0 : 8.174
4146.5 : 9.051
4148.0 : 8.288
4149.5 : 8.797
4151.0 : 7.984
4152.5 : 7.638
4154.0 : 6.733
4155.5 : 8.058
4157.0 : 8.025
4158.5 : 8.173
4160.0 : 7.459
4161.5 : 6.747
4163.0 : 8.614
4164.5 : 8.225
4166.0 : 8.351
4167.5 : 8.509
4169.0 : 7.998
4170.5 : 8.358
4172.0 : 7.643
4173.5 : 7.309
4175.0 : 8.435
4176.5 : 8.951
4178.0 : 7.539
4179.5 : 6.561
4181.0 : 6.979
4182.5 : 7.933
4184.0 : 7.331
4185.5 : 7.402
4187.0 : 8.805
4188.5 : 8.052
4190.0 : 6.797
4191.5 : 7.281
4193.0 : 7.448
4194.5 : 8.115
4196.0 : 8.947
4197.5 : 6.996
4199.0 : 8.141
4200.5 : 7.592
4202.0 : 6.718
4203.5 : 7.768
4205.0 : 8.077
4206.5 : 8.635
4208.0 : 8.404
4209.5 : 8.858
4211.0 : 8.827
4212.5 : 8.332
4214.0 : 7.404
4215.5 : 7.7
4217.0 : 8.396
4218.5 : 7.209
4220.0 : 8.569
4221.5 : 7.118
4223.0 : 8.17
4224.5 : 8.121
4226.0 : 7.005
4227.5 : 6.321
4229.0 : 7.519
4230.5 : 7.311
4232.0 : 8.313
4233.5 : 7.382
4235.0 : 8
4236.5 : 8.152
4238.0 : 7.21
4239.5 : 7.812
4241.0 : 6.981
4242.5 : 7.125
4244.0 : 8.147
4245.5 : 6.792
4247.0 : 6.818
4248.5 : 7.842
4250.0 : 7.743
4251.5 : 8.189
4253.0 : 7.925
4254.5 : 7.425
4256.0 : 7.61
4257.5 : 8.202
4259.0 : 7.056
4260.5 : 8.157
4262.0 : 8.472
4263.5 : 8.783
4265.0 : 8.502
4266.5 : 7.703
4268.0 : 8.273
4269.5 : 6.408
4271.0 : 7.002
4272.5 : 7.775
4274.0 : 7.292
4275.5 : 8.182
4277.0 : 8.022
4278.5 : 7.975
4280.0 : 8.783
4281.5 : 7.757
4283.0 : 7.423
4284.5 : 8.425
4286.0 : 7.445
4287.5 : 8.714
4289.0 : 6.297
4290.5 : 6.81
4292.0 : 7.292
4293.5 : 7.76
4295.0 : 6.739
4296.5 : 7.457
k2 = 7.82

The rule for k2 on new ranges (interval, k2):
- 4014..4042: 8.33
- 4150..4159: 7.77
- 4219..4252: 7.57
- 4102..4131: 7.12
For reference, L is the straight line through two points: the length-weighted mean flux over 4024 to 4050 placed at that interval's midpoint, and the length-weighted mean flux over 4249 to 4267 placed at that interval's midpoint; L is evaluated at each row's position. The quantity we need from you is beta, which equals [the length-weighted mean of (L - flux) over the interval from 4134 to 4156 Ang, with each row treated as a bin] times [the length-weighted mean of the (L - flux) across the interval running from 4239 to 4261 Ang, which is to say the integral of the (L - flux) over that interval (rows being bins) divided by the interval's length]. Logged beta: 0.04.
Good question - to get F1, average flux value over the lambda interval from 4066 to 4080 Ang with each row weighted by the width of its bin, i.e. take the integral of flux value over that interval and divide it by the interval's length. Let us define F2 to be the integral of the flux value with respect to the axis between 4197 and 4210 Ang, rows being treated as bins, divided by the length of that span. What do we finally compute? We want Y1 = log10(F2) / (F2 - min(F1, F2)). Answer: 15.0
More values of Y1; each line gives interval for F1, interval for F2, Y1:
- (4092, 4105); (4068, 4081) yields 0.4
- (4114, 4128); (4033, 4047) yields 1.5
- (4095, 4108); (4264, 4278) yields 0.4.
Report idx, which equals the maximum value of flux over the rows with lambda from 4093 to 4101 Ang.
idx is 6.205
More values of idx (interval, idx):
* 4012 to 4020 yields 8.553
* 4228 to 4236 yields 8.313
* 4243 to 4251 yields 8.147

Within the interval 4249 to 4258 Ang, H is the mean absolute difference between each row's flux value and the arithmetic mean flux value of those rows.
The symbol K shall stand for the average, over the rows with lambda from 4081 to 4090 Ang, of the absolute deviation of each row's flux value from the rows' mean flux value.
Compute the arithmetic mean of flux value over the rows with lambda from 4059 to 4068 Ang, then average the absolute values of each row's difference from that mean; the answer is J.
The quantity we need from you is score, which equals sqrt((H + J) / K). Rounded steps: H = 0.26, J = 0.26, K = 0.42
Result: 1.1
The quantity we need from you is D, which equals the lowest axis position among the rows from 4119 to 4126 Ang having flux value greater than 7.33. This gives 4119.5 Ang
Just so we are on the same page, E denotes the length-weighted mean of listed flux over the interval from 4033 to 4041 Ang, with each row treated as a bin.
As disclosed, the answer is 8.7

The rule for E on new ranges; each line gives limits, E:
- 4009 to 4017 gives 8.3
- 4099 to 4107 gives 5.2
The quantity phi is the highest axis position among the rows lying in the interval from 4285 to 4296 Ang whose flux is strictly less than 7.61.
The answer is 4295.0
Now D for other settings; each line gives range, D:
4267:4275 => 4268.0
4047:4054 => 4047.5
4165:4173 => 4166.0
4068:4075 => 4068.5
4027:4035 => 4028.0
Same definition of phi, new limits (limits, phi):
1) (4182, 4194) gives 4193.0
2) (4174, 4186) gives 4185.5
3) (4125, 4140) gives 4133.0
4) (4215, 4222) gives 4221.5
